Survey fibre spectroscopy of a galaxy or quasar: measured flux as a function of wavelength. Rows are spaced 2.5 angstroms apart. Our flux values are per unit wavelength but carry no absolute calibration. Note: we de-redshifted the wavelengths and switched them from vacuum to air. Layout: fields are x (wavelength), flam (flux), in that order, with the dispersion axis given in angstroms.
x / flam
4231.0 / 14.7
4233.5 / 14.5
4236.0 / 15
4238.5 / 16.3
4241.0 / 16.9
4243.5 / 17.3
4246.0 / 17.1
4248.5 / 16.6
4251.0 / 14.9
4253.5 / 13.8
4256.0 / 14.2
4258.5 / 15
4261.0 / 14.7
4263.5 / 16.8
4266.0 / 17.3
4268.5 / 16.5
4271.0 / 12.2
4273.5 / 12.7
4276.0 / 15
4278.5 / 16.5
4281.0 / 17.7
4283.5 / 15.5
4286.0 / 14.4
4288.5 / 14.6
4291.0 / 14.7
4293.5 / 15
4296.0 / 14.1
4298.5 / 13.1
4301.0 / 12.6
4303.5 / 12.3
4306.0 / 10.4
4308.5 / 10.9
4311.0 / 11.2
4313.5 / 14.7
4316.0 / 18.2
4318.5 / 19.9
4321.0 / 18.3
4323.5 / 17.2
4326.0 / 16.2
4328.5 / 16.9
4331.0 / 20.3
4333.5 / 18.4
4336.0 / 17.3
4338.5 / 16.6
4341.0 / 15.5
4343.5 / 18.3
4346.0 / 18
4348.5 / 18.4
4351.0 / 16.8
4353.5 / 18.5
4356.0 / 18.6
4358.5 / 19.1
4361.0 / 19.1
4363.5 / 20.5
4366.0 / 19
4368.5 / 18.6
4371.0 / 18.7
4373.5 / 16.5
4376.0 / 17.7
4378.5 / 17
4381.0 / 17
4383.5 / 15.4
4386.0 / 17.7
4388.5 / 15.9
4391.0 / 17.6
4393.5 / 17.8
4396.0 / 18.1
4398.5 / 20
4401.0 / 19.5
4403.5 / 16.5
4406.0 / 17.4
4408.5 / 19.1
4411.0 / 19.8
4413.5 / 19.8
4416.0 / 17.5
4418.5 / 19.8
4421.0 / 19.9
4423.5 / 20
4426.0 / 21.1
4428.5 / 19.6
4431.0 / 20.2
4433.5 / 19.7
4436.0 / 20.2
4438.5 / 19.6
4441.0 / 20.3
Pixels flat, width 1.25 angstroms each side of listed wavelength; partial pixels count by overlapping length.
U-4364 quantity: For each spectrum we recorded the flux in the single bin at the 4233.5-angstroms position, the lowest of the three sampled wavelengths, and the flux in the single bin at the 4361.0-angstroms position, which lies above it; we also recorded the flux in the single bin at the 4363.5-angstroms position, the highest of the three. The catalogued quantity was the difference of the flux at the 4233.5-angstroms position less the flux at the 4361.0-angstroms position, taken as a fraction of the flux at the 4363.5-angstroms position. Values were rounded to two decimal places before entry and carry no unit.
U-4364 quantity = -0.22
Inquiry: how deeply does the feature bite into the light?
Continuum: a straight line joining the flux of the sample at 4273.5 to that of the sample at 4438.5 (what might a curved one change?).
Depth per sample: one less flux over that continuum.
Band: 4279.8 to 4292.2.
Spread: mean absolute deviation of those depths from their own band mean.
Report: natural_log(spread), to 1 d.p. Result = -2.5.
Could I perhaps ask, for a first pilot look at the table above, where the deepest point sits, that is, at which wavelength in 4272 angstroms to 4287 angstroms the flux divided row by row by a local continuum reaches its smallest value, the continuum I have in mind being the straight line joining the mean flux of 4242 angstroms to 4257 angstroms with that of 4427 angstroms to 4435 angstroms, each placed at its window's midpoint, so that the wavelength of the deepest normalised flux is 4273.5 angstroms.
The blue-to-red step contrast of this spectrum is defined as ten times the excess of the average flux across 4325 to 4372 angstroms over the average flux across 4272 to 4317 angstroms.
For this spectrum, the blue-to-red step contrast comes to 41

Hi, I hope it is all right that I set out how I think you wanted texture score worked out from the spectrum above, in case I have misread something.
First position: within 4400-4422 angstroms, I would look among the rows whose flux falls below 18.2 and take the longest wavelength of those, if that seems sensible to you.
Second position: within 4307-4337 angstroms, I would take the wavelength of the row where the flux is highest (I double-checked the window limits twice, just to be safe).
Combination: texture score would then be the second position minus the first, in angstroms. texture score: -85.0 angstroms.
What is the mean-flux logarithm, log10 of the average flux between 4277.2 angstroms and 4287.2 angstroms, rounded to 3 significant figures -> 1.20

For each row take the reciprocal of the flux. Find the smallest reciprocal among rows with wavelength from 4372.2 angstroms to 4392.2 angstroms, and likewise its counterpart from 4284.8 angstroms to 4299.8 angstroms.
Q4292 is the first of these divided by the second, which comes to 0.85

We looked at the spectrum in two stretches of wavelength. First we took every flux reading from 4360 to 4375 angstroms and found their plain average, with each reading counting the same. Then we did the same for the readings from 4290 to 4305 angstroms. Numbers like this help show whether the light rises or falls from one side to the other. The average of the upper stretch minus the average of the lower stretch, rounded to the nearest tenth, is 5.1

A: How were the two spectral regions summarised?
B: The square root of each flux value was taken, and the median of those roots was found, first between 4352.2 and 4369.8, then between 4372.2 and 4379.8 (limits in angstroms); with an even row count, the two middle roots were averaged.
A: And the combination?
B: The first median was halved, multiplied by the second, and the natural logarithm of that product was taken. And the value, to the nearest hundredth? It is 2.20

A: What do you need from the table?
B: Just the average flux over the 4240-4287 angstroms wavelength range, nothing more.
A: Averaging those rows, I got 15.5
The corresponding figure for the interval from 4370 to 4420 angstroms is 17.9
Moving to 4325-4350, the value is 17.6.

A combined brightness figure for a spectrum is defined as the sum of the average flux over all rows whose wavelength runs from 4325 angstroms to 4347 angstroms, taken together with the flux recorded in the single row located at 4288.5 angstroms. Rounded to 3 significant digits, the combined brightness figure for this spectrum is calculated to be 32.1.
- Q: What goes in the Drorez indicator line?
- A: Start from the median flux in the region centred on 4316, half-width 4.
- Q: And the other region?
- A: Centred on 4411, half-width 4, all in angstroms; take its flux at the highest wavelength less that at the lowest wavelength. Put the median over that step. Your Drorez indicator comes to 26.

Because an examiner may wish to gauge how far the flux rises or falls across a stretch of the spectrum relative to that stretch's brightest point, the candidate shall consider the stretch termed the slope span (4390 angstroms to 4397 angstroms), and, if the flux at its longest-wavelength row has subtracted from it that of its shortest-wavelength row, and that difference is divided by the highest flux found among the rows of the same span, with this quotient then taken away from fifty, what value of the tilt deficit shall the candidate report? 50.0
